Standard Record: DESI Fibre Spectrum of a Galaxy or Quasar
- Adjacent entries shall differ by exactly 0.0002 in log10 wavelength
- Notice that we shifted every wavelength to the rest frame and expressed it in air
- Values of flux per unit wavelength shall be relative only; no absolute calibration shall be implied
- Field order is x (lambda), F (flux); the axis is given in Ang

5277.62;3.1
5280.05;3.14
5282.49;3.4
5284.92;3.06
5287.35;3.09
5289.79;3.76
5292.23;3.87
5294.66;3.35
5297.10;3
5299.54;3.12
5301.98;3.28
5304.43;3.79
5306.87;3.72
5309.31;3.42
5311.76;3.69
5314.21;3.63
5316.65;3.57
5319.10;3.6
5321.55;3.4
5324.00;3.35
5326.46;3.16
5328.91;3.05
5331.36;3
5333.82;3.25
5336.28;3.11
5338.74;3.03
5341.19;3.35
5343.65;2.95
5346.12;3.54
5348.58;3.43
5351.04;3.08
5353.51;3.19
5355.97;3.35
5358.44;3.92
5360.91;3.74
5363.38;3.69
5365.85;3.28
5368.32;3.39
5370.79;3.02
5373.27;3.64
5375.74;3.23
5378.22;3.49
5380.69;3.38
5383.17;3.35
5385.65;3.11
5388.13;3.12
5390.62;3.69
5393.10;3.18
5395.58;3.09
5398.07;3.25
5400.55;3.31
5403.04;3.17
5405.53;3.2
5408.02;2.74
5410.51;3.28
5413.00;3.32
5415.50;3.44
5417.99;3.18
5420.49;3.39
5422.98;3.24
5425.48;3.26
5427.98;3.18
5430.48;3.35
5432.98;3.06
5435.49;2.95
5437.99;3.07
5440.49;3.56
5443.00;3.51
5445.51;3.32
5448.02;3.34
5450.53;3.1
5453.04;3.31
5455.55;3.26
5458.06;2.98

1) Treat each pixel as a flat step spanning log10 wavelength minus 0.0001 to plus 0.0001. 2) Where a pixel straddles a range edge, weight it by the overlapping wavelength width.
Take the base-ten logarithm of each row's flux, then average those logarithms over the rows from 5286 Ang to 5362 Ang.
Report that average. 0.527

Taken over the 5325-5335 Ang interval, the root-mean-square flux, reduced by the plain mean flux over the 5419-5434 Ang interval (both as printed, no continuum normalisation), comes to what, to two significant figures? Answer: -0.13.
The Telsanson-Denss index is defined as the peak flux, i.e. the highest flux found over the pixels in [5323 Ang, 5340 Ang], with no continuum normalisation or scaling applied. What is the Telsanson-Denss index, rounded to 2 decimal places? 3.35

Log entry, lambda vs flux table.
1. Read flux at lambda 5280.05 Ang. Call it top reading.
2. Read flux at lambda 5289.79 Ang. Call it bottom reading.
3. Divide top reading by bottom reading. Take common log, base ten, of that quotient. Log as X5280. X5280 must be -0.08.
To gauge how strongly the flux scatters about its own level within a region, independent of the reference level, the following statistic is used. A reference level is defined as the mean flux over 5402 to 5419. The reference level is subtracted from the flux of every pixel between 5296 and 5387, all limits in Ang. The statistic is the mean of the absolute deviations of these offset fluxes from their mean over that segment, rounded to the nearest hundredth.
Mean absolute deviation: 0.21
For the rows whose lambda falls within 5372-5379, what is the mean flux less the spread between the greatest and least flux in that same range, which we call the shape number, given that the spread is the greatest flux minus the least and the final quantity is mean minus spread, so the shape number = 3.04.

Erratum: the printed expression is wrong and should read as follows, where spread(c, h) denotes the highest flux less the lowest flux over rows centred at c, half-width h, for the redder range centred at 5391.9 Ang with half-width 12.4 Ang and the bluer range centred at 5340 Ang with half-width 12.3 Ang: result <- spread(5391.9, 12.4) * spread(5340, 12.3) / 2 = 0.18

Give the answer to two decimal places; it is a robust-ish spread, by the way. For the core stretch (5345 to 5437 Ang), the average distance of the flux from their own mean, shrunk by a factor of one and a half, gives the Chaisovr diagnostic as 0.12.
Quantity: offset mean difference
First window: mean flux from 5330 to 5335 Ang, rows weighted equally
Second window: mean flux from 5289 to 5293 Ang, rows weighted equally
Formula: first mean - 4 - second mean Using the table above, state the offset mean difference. -4.69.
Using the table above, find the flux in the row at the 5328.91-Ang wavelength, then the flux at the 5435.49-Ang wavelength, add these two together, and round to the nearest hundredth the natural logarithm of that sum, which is 1.79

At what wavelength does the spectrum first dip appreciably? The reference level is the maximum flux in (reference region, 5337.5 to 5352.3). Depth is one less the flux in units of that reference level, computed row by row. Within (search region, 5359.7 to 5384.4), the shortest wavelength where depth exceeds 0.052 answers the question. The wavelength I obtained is 5365.85 Ang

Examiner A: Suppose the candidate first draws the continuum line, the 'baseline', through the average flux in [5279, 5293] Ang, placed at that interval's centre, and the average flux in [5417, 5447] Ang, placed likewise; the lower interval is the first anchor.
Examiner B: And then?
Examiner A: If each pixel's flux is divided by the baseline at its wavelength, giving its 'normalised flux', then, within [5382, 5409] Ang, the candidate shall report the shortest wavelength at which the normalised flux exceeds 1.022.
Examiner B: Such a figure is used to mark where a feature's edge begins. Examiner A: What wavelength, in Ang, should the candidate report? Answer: 5390.62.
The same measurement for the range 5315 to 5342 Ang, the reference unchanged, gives 5316.65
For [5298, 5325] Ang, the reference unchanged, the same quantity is 5304.43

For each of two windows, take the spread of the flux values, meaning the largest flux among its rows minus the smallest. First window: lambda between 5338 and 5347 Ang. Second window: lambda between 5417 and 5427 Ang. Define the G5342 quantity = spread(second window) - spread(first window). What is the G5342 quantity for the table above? -0.4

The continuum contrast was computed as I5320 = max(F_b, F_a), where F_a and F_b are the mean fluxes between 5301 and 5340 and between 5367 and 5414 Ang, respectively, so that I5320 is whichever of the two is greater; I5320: 3.38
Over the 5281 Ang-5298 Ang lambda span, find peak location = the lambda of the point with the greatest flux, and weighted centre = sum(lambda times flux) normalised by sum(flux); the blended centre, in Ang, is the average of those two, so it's 5291.0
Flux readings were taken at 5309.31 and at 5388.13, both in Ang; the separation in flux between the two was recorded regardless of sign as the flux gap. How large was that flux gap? 0.30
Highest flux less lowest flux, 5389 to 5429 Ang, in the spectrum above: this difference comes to 0.95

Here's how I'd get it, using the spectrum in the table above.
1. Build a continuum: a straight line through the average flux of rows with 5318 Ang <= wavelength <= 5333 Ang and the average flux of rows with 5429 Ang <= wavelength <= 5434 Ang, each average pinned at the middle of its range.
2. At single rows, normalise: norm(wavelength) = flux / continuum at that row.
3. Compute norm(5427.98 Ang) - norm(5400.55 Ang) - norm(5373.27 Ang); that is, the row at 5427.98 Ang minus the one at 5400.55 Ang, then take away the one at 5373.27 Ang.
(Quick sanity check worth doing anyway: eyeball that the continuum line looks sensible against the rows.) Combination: -1.16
